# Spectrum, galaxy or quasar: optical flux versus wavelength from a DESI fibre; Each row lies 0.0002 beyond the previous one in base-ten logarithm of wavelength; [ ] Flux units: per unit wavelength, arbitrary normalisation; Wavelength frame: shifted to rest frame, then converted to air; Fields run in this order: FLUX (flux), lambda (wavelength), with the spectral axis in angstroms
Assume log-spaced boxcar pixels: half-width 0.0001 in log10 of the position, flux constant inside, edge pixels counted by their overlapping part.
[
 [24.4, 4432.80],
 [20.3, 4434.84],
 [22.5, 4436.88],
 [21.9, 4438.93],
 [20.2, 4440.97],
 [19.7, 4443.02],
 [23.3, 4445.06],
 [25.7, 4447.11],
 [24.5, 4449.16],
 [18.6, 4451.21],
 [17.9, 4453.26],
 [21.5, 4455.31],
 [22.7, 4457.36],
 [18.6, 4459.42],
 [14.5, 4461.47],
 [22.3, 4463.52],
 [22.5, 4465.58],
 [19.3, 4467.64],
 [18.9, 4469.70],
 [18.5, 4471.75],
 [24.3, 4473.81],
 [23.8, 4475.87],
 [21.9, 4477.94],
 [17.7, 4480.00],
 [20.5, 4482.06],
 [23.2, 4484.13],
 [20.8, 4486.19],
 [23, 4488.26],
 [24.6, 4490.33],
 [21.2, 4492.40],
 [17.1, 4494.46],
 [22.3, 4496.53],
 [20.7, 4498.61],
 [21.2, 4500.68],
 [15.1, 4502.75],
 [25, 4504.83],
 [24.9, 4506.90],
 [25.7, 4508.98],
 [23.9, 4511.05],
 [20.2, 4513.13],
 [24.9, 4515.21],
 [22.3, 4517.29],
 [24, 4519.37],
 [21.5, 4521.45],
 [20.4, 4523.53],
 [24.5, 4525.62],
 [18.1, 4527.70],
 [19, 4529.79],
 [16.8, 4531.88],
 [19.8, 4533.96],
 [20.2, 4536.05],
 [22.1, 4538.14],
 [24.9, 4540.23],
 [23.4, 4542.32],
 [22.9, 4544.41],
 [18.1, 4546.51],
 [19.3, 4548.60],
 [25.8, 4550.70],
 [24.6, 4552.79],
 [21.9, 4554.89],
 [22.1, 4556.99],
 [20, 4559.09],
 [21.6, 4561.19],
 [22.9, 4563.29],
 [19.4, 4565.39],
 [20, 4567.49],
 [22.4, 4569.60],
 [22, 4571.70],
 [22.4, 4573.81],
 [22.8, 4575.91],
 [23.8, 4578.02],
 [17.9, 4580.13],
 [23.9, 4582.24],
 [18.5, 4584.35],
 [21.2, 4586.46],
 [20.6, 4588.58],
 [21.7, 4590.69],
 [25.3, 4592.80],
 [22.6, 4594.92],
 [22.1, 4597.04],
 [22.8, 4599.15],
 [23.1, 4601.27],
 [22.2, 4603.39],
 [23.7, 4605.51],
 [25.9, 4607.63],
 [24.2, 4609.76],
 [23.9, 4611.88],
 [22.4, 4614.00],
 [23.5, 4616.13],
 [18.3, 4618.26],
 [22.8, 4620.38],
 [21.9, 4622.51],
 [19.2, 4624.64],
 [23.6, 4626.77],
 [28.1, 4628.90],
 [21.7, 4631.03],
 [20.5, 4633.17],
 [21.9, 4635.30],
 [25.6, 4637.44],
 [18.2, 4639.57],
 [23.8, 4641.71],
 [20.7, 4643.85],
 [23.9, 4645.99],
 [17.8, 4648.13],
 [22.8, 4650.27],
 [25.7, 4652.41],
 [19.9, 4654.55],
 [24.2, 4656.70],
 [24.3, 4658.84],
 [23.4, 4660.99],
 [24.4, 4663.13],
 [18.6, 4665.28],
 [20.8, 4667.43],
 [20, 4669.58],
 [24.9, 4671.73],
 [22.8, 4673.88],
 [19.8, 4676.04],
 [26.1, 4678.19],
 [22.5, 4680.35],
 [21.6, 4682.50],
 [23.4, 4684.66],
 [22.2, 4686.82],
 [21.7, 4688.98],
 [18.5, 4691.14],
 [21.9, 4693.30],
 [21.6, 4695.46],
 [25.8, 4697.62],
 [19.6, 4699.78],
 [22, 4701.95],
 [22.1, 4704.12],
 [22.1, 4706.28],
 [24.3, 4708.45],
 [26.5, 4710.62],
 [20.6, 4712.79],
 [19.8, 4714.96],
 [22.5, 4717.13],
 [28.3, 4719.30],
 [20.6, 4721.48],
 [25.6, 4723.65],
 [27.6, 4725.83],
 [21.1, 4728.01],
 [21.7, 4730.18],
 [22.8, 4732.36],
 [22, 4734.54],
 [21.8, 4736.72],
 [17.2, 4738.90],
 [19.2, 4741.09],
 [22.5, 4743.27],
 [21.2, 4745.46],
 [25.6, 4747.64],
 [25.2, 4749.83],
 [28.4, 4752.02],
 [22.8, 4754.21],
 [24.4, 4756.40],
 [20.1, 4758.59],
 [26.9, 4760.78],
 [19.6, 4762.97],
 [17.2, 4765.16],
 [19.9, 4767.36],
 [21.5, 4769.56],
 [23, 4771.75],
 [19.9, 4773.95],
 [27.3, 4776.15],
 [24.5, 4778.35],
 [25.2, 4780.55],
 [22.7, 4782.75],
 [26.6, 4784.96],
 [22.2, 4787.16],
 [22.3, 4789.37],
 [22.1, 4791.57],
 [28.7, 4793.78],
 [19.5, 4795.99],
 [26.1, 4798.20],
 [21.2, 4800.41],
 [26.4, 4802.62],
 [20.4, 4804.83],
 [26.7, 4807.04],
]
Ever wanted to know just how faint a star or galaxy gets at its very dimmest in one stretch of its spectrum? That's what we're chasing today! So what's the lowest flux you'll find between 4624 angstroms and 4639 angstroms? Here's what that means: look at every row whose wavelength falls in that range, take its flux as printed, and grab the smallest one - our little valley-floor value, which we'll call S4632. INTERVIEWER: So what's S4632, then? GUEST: 19.2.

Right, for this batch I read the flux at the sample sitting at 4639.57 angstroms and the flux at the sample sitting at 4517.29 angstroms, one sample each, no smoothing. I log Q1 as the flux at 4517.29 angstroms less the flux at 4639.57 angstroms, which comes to 4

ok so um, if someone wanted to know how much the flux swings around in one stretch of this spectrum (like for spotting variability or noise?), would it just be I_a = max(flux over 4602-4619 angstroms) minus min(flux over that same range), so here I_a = 7.6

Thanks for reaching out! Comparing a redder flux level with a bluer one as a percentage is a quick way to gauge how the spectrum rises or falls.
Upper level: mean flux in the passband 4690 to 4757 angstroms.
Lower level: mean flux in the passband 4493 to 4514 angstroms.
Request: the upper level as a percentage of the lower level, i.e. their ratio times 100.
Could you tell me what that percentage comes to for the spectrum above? 105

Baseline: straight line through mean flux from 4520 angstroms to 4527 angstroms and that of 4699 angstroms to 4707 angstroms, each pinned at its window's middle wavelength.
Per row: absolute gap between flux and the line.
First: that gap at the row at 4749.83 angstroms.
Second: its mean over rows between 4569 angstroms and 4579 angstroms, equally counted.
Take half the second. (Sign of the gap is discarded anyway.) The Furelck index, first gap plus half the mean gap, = 4.3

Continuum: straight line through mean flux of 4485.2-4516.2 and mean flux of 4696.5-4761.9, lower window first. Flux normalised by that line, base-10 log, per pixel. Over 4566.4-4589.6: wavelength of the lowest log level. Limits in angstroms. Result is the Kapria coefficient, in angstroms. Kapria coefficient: 4580.13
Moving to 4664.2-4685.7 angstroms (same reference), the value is 4665.28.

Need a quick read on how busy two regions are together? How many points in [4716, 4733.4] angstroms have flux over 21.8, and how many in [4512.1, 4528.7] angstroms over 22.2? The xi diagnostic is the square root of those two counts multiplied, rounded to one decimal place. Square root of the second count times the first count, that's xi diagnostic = 4.5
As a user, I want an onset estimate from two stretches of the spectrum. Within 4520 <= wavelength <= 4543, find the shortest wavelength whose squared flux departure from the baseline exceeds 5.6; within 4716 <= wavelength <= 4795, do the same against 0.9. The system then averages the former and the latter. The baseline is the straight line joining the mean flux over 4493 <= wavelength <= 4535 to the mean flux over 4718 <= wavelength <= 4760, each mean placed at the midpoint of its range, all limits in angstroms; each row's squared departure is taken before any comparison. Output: 4622.5 angstroms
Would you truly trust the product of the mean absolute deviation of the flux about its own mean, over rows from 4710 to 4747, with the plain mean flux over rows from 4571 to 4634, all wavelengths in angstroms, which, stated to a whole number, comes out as 50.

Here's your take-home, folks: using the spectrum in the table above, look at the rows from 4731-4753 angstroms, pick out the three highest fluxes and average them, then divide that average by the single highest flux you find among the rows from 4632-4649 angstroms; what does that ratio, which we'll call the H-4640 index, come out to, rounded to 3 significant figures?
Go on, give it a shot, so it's 1.03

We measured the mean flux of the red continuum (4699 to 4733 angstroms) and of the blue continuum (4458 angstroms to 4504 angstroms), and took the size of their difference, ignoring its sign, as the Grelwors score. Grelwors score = 2.4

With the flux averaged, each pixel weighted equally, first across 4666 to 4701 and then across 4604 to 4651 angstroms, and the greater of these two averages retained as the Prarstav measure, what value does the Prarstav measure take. 22.5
